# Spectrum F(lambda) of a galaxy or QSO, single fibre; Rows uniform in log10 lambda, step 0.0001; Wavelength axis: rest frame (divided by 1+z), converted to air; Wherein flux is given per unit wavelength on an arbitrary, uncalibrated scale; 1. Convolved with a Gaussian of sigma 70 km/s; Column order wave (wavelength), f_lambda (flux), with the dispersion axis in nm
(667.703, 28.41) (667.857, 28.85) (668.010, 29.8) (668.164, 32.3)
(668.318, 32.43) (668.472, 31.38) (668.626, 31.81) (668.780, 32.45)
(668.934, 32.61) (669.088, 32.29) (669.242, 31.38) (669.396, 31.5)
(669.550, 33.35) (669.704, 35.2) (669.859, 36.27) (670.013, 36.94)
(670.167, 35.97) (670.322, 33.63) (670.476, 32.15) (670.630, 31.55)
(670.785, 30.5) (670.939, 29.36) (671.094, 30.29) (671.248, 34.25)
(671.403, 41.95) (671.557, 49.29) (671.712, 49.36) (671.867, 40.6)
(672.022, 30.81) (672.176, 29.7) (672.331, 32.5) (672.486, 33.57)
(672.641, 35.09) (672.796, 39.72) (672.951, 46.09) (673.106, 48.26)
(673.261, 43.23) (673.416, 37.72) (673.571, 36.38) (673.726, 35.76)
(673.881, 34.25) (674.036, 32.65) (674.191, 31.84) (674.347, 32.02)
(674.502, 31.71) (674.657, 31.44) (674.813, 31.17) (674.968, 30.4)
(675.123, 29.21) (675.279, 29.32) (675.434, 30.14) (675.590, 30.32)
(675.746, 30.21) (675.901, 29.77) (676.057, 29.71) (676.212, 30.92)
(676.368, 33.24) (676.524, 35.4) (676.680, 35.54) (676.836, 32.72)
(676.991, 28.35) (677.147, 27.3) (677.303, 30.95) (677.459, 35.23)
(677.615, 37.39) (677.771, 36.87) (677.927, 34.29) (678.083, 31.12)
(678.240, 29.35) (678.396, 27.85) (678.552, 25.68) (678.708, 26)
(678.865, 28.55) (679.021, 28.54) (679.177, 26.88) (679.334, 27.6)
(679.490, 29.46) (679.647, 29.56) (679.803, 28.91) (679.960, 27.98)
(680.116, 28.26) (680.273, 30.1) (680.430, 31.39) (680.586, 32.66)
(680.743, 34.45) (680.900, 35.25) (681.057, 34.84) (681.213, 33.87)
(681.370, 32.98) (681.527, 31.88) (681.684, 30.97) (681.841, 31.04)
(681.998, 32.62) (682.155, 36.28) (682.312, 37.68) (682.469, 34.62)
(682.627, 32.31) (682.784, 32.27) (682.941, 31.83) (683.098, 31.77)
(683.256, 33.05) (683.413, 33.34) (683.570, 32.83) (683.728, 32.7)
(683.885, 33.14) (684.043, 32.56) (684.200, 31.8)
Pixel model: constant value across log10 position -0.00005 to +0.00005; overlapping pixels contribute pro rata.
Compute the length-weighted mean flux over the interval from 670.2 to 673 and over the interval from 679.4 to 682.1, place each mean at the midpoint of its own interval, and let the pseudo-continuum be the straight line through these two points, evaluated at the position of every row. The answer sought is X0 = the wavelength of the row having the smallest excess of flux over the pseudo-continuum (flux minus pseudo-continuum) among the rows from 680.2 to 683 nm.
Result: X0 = 680.273 nm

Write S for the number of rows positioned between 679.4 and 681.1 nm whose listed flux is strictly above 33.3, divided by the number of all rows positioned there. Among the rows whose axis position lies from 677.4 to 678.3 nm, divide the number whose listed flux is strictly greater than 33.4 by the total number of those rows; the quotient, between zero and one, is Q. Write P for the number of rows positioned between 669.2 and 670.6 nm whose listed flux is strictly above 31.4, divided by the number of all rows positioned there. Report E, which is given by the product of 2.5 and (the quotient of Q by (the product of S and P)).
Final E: 7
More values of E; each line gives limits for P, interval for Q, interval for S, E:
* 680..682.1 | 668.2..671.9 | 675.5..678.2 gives 5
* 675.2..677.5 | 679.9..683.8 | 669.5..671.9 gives 3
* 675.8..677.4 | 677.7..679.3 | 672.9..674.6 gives 2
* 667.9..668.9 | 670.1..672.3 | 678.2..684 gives 9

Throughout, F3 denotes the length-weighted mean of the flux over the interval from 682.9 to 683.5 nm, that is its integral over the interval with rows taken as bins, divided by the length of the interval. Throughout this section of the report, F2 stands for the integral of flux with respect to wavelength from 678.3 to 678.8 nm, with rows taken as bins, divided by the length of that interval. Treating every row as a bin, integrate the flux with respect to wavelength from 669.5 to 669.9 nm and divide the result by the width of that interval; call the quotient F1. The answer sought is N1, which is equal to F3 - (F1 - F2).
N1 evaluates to 24.3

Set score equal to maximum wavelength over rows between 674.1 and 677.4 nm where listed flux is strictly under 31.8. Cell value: 677.303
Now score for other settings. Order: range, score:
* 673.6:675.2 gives 675.123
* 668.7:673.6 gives 672.176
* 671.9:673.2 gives 672.176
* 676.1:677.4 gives 677.303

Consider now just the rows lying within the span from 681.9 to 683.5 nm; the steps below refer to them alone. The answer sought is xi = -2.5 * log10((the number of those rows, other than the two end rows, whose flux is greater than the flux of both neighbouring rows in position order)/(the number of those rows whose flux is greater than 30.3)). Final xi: 2.50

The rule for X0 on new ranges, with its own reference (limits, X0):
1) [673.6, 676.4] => 675.123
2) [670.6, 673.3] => 670.939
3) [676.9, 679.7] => 678.552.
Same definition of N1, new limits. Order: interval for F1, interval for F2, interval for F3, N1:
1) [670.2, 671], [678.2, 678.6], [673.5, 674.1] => 30.7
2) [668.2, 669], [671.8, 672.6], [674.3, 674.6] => 33.2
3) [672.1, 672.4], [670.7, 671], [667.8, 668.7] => 30.1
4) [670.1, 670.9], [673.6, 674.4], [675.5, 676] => 31.0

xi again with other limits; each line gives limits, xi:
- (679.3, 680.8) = 1.19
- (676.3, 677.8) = 1.51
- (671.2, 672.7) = 2.39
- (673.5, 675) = 2.50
